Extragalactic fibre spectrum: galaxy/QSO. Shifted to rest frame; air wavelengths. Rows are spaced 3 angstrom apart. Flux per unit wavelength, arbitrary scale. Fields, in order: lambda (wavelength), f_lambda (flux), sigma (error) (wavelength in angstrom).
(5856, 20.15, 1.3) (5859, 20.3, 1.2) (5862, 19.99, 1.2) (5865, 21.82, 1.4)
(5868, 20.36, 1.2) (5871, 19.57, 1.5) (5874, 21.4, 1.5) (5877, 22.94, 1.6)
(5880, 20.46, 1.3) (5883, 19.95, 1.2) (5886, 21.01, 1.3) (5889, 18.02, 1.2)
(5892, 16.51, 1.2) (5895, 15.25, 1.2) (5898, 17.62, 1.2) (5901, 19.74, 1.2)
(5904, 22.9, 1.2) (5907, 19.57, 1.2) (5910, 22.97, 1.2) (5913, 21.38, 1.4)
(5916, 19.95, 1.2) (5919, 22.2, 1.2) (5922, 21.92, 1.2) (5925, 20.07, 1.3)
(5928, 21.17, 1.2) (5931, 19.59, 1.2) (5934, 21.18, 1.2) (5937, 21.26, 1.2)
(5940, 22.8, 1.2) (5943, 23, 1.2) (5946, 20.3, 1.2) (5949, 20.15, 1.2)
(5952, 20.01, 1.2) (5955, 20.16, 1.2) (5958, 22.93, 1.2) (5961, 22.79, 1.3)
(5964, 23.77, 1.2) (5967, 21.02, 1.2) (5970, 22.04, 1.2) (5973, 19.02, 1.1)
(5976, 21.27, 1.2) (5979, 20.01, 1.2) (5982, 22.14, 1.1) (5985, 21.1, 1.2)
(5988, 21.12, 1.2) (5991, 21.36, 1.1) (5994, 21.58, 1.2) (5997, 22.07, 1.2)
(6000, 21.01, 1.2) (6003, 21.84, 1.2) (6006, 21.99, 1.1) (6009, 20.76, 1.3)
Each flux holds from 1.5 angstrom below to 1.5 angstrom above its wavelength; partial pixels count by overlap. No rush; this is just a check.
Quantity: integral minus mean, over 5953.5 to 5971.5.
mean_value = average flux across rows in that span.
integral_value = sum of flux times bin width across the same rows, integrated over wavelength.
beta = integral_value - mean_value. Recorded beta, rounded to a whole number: 376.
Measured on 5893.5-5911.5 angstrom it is 334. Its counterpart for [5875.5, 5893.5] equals 337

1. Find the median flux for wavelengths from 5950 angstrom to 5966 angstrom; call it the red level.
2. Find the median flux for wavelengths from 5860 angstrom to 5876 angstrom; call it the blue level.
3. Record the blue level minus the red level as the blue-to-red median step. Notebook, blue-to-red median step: -2.4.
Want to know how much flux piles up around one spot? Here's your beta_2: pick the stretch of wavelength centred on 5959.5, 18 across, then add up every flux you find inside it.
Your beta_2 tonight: 131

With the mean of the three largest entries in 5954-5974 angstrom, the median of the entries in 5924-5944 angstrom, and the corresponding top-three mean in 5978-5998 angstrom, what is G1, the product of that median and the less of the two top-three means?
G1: 464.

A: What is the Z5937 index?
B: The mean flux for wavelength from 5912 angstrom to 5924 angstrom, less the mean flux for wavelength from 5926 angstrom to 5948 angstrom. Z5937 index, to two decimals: 0.03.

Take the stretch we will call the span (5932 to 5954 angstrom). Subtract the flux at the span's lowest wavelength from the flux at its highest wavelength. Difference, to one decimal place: -1.2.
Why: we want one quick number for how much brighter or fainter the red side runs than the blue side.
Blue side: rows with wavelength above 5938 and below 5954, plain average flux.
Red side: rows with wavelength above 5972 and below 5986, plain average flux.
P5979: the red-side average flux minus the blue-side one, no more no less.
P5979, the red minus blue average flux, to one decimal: -0.5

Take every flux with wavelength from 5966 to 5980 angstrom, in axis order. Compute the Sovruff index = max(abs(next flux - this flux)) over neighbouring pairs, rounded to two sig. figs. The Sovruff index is 3.0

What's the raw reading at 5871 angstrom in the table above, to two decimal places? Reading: 19.57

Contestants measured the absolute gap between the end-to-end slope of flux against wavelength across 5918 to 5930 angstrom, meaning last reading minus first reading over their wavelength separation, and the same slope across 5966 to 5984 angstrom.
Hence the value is 0.19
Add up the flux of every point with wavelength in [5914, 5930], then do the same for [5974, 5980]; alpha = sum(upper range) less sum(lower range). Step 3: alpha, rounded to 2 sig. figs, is -64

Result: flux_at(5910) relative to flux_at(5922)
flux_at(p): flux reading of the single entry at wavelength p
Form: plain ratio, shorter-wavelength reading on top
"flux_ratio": 1.05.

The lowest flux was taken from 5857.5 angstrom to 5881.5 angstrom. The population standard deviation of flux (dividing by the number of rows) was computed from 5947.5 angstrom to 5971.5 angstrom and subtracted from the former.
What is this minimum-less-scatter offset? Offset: 18.2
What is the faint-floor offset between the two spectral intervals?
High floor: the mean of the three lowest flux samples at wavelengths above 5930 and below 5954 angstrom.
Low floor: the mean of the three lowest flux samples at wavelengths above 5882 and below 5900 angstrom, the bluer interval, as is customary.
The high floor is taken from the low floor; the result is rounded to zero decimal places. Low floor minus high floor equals -3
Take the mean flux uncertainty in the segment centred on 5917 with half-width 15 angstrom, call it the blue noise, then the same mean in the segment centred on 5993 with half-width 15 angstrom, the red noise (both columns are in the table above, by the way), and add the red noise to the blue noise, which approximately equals 2.40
